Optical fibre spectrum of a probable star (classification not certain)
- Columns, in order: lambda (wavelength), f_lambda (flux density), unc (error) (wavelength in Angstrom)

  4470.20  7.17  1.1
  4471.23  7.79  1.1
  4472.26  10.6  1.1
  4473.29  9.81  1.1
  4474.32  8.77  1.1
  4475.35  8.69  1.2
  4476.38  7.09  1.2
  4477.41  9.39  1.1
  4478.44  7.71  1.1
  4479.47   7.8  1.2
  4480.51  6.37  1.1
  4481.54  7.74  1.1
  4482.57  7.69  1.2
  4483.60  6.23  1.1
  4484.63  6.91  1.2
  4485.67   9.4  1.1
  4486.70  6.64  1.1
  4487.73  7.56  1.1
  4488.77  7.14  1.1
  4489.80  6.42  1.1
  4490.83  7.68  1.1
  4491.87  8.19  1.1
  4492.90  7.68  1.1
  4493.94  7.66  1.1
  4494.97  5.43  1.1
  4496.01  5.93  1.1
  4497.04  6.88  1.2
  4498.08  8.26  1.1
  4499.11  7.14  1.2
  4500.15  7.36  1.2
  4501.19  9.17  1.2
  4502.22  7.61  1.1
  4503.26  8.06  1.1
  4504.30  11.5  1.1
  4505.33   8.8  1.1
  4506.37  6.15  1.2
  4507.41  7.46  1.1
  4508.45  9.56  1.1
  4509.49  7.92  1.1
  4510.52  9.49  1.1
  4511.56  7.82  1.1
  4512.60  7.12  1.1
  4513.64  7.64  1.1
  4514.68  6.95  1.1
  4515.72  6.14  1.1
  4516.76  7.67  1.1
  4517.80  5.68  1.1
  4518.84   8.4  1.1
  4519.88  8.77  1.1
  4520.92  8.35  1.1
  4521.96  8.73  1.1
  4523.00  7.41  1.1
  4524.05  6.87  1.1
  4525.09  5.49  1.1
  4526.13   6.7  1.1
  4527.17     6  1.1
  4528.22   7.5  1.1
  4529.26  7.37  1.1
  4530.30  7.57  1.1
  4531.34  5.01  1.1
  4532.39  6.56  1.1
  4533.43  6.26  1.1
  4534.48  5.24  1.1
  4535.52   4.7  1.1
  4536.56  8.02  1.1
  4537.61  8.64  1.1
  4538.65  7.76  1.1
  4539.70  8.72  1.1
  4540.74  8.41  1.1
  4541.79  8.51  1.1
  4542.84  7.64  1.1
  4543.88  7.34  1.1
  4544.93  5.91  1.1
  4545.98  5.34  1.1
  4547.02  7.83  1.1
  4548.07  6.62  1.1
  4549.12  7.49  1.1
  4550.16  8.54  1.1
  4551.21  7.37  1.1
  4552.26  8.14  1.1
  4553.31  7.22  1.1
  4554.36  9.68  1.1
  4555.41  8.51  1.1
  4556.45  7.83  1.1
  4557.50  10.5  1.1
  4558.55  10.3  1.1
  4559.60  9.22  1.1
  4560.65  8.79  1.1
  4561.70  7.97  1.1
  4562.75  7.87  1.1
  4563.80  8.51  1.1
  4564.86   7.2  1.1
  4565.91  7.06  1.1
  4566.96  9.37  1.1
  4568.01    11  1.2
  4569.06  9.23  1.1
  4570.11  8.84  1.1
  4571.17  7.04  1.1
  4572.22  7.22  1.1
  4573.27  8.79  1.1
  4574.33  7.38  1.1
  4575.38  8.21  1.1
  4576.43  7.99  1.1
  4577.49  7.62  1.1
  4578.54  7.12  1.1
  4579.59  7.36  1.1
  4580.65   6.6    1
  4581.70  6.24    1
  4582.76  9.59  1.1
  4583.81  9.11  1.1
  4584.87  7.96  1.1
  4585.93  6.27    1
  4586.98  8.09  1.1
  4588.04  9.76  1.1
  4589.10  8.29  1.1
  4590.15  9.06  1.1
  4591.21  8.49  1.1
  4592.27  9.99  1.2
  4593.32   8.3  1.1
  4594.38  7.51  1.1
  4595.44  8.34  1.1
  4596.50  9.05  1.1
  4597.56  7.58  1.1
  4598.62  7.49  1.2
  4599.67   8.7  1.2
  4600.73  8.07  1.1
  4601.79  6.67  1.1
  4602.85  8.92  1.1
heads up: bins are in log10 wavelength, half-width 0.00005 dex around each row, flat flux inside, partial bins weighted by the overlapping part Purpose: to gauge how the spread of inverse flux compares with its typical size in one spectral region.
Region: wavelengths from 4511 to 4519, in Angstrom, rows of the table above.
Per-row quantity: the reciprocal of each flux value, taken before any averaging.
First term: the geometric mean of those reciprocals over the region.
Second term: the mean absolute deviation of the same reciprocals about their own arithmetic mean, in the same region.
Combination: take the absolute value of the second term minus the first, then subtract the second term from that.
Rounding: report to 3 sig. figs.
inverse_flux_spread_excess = 0.111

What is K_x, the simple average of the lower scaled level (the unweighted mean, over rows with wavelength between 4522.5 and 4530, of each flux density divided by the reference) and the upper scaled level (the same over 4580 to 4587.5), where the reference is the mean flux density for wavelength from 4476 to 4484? 0.96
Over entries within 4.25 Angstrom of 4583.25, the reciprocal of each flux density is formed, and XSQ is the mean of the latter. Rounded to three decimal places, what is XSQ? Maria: 0.134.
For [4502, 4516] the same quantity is 0.128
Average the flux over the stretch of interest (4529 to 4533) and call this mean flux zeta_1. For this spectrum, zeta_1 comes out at 6.6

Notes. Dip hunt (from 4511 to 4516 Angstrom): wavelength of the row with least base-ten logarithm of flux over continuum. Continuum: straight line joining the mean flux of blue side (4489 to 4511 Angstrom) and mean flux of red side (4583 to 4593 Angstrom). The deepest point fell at 4515.72 Angstrom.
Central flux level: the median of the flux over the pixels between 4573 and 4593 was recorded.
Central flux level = 8.1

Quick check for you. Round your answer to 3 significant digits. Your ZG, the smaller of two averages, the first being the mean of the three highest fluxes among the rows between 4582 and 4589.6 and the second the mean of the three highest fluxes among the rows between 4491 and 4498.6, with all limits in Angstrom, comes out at 8.04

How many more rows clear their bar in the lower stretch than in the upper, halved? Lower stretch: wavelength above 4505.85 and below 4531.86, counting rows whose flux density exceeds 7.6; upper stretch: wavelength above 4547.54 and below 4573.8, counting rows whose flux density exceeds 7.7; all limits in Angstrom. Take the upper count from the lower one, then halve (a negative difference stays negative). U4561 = -3.5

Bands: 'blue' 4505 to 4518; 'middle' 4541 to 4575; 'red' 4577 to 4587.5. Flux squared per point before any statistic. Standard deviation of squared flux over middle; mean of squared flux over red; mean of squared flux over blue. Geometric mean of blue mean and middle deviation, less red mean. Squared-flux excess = -24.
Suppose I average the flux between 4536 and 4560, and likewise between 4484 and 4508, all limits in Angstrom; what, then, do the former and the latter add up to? 15.7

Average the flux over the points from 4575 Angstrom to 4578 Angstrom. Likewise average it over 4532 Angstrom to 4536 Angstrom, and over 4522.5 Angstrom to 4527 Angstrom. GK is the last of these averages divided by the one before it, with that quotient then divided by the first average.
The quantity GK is 0.146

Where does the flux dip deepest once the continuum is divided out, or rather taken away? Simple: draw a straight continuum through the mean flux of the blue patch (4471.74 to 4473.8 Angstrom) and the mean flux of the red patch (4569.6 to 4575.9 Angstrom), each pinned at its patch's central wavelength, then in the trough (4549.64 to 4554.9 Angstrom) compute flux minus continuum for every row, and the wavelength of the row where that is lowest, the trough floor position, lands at 4553.31 Angstrom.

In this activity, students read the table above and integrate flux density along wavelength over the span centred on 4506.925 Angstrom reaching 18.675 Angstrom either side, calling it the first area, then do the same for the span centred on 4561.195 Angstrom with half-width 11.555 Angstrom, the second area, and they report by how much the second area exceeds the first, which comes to -88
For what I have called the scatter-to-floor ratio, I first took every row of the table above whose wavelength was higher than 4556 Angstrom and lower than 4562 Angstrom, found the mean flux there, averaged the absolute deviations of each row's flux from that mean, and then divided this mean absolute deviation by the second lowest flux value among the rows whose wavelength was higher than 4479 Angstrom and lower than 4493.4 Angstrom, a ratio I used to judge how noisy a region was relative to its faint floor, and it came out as 0.142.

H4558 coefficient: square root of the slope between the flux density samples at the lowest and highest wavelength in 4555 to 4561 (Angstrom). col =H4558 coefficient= 0.23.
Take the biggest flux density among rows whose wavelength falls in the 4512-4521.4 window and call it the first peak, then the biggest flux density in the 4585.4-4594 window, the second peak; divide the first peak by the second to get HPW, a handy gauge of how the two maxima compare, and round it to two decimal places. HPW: 0.88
